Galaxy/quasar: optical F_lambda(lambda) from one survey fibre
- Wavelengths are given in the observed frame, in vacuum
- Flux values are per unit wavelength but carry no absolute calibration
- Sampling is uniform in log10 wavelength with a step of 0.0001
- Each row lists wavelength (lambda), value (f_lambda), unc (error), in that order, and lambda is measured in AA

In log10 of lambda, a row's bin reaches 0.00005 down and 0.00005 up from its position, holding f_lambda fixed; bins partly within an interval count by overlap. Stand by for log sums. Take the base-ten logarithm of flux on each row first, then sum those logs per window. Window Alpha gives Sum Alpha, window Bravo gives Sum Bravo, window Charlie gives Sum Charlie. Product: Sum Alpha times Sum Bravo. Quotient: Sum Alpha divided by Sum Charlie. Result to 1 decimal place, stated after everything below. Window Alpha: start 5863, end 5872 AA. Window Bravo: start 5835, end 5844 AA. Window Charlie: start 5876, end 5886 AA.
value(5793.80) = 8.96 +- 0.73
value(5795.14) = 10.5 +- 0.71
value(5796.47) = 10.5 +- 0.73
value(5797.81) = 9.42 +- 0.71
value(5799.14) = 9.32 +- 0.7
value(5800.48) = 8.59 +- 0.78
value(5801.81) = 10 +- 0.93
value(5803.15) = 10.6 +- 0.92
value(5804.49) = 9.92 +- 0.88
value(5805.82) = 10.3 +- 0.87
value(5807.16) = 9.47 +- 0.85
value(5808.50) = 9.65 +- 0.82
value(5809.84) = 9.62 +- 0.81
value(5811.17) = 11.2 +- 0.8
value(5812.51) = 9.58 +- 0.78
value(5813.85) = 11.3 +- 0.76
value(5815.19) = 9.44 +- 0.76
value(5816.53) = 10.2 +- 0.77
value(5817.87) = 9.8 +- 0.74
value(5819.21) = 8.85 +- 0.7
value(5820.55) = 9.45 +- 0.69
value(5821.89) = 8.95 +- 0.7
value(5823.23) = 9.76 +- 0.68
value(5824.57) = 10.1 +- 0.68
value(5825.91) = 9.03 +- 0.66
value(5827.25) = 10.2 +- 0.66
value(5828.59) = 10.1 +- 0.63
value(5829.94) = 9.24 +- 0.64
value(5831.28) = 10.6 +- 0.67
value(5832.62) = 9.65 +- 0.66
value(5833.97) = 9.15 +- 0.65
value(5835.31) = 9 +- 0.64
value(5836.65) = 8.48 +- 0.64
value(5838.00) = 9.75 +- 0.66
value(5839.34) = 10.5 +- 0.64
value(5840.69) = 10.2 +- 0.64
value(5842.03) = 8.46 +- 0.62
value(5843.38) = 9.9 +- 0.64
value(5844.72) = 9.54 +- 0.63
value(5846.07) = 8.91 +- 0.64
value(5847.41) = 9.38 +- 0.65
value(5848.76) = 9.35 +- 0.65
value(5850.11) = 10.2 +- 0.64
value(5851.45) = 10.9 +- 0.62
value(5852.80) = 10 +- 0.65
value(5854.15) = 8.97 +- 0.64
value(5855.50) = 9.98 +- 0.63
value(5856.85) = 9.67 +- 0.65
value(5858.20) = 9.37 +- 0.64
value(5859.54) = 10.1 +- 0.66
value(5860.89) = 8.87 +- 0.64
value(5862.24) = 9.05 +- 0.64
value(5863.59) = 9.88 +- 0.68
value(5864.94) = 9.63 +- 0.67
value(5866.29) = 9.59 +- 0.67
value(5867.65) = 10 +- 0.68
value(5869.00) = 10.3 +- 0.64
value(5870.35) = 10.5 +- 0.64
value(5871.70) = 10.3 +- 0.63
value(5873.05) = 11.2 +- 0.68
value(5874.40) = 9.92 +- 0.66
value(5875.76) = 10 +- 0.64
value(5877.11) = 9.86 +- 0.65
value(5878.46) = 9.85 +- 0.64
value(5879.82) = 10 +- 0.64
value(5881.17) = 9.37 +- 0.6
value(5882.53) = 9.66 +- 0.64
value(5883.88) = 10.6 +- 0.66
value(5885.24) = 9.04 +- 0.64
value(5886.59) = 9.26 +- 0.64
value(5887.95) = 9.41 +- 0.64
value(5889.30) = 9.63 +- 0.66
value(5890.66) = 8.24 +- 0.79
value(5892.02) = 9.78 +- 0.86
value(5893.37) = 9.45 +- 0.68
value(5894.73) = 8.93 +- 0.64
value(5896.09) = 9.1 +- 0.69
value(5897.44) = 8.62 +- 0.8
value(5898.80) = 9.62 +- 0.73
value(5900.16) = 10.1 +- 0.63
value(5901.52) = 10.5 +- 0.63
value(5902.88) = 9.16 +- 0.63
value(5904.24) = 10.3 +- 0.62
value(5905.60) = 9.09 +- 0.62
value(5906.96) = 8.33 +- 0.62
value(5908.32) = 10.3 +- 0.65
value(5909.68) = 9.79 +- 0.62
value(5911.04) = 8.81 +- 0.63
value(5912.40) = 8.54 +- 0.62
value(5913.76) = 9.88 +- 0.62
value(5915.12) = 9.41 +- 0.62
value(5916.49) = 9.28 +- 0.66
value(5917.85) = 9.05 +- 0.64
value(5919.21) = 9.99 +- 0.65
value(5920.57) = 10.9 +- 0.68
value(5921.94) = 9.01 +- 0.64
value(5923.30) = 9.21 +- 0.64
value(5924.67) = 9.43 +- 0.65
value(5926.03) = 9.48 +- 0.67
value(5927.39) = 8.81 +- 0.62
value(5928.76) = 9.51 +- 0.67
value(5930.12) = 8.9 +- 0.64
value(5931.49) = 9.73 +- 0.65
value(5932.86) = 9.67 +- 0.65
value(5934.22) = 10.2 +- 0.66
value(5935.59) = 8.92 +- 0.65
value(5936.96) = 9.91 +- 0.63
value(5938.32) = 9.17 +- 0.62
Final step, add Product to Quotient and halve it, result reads 24.4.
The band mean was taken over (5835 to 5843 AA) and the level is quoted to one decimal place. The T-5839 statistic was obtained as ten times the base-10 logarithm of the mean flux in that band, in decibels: 9.7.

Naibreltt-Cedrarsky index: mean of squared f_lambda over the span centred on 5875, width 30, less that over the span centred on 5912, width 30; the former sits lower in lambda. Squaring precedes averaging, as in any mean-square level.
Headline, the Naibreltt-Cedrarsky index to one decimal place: 6.1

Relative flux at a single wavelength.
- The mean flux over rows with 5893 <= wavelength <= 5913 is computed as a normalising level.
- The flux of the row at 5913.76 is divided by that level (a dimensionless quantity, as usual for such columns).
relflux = 1.05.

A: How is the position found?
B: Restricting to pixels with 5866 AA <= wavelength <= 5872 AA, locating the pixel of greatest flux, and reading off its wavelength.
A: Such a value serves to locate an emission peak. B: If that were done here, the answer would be 5870.35 AA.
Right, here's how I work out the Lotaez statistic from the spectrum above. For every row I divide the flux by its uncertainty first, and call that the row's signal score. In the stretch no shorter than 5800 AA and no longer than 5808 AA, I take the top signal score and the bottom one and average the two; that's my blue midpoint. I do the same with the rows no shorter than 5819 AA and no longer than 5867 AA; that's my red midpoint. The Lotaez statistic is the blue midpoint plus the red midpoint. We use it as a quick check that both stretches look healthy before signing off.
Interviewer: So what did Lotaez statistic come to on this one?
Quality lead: 26.4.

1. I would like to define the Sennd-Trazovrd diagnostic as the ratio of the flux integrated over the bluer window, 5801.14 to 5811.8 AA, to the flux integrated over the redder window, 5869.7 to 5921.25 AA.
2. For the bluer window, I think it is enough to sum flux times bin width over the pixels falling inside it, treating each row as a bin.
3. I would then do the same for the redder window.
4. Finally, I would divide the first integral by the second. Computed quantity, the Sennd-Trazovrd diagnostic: 0.2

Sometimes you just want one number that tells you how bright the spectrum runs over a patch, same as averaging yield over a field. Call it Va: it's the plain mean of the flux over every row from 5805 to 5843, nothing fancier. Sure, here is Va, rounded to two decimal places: 9.72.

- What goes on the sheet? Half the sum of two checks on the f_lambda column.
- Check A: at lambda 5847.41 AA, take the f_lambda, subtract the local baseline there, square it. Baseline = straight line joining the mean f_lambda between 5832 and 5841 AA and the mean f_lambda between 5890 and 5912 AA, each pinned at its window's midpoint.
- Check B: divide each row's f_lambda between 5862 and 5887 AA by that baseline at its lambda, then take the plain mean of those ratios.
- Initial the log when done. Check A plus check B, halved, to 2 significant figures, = 0.53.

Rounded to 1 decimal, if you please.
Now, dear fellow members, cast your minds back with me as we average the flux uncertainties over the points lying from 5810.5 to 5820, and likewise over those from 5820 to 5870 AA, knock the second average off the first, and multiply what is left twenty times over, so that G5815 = 2.1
